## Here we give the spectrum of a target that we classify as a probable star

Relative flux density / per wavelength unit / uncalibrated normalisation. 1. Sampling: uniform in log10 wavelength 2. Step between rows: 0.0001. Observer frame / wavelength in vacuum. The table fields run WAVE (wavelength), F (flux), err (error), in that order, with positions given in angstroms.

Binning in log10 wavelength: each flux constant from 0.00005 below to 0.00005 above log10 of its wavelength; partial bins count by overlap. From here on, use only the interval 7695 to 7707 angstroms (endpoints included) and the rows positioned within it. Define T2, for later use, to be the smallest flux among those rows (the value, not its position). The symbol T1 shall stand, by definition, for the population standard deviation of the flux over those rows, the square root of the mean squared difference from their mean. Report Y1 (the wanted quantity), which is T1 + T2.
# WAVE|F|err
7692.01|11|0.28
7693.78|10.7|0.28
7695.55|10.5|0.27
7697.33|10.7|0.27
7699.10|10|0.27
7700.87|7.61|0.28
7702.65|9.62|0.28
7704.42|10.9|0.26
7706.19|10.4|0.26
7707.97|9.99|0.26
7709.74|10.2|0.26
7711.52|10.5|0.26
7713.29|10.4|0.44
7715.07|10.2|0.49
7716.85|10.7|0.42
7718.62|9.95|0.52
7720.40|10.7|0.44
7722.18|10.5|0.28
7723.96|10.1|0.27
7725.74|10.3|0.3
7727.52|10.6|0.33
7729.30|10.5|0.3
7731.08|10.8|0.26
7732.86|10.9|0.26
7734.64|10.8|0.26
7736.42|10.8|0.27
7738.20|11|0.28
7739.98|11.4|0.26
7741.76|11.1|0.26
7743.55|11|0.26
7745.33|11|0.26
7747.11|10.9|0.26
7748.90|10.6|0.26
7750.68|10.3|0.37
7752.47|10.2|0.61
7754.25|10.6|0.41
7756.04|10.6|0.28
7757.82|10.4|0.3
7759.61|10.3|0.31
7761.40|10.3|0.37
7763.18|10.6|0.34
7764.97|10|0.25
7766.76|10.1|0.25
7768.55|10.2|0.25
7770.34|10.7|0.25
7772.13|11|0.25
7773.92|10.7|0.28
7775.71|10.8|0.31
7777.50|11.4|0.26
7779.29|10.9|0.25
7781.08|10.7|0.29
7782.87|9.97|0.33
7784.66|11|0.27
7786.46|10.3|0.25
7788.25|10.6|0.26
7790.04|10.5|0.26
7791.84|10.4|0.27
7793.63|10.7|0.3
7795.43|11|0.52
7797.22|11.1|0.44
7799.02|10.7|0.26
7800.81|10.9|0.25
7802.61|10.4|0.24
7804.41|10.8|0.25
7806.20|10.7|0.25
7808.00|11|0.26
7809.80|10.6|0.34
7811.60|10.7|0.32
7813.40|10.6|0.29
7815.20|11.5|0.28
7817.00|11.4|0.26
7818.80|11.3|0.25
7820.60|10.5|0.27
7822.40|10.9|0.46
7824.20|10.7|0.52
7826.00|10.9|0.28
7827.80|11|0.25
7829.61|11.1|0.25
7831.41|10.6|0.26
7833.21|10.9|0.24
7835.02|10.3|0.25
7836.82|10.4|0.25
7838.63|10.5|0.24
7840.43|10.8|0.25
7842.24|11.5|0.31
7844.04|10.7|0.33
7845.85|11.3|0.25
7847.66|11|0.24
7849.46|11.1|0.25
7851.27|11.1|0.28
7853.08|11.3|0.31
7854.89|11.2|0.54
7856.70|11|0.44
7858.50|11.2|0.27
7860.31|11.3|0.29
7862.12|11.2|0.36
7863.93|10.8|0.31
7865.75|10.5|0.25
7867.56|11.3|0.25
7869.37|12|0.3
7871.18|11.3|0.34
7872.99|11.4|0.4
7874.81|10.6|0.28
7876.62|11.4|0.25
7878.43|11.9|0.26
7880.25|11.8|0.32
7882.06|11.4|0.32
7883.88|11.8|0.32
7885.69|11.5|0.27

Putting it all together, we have 8.6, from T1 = 1.04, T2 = 7.61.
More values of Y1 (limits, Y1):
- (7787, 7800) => 10.6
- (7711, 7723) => 10.2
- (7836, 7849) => 10.8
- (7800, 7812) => 10.6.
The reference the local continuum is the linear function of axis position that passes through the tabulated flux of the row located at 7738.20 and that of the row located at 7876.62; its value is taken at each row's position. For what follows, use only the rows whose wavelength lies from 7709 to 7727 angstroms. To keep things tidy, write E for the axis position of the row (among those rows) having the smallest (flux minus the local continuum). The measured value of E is 7718.62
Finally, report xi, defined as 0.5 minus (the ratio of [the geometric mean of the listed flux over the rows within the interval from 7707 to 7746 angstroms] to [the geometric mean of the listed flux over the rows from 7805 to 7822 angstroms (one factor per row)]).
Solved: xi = -0.47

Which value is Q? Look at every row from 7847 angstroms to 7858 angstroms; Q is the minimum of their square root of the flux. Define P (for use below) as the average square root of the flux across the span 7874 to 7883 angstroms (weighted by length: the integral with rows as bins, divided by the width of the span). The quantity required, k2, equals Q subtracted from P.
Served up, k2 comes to 0.06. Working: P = 3.38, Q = 3.32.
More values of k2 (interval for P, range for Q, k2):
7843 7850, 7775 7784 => 0.17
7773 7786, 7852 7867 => 0.04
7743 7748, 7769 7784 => 0.16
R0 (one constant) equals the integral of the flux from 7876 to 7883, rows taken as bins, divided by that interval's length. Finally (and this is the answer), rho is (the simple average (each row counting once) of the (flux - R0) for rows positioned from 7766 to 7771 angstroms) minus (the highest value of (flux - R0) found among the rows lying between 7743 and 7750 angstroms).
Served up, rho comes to -0.7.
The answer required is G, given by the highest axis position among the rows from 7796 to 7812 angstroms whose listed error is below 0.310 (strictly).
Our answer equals 7808.00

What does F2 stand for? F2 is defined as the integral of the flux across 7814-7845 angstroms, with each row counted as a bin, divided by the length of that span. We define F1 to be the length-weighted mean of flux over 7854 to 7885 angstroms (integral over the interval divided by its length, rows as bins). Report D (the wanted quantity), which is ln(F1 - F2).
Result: -0.9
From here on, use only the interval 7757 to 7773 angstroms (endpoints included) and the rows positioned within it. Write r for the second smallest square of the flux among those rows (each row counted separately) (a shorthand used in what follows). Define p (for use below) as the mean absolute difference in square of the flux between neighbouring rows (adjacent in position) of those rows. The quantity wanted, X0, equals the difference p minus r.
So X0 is -97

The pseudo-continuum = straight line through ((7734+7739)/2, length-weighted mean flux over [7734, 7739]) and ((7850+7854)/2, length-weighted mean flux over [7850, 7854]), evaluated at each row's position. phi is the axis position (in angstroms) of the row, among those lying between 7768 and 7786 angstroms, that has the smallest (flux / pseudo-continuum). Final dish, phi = 7782.87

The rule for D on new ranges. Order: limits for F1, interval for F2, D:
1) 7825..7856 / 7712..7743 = -1.2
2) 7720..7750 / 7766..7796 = -2.1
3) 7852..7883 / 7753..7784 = -0.3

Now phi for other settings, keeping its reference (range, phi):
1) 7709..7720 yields 7718.62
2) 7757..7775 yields 7764.97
